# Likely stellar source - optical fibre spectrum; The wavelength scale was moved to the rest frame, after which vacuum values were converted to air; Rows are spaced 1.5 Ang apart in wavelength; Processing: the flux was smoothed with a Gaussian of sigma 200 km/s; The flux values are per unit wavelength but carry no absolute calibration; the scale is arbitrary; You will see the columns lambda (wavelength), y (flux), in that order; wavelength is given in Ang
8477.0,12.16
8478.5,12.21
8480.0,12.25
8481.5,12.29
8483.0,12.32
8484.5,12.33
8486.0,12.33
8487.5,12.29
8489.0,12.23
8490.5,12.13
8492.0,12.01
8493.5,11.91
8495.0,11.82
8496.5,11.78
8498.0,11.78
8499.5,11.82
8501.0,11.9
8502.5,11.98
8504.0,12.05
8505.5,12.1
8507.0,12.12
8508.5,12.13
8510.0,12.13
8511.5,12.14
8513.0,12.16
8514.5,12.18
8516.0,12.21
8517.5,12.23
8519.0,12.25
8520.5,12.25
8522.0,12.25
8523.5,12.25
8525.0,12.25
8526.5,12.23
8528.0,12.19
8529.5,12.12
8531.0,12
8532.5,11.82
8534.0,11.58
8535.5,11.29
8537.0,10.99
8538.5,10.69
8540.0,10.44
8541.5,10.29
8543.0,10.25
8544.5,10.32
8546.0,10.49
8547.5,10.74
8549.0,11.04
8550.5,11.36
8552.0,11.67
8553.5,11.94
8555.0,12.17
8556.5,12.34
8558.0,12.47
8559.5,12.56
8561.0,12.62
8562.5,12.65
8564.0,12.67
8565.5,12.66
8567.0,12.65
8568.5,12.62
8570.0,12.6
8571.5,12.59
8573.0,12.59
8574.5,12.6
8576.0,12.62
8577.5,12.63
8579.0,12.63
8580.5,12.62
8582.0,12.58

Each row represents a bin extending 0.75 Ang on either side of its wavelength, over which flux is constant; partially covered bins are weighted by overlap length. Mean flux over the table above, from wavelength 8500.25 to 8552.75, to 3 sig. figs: 11.7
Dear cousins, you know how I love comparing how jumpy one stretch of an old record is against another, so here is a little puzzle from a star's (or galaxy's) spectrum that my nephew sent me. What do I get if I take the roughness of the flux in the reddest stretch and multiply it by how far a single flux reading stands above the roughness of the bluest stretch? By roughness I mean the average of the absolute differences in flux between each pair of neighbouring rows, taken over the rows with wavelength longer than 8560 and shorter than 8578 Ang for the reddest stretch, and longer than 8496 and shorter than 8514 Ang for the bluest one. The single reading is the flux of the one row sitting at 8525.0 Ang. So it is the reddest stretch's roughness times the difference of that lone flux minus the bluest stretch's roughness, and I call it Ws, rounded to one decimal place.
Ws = 0.2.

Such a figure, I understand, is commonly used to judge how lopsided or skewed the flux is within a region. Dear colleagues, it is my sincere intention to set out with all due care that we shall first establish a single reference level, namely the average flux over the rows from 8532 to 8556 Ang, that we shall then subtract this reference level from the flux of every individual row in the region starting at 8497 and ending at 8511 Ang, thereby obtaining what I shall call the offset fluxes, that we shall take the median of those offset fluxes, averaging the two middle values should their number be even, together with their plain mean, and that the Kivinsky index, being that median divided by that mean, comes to 1.05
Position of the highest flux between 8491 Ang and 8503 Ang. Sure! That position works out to 8492.0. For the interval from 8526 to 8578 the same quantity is 8564.0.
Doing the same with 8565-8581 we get 8565.5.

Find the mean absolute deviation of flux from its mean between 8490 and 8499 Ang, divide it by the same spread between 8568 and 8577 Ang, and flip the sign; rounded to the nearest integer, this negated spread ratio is -10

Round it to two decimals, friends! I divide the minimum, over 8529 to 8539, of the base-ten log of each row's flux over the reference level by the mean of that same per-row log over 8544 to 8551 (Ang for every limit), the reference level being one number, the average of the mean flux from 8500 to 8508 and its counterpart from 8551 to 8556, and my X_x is 1.08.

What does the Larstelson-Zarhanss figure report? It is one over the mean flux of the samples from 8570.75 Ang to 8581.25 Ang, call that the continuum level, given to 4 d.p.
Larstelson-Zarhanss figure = 0.0793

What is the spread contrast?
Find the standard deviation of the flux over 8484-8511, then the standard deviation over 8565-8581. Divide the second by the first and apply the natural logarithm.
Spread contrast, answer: -2.1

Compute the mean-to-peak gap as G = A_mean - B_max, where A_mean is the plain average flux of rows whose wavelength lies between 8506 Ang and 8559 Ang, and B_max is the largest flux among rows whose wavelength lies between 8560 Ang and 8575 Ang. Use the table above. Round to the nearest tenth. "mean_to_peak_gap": -1.0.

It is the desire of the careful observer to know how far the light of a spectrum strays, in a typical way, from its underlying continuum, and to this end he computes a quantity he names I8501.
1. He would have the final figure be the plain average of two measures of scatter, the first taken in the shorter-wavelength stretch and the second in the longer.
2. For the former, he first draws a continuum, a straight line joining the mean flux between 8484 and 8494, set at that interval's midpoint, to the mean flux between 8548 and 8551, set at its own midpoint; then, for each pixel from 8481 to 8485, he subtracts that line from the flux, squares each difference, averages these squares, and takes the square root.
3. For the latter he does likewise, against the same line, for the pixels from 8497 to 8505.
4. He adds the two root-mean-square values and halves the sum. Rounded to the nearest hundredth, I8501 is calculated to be 0.10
